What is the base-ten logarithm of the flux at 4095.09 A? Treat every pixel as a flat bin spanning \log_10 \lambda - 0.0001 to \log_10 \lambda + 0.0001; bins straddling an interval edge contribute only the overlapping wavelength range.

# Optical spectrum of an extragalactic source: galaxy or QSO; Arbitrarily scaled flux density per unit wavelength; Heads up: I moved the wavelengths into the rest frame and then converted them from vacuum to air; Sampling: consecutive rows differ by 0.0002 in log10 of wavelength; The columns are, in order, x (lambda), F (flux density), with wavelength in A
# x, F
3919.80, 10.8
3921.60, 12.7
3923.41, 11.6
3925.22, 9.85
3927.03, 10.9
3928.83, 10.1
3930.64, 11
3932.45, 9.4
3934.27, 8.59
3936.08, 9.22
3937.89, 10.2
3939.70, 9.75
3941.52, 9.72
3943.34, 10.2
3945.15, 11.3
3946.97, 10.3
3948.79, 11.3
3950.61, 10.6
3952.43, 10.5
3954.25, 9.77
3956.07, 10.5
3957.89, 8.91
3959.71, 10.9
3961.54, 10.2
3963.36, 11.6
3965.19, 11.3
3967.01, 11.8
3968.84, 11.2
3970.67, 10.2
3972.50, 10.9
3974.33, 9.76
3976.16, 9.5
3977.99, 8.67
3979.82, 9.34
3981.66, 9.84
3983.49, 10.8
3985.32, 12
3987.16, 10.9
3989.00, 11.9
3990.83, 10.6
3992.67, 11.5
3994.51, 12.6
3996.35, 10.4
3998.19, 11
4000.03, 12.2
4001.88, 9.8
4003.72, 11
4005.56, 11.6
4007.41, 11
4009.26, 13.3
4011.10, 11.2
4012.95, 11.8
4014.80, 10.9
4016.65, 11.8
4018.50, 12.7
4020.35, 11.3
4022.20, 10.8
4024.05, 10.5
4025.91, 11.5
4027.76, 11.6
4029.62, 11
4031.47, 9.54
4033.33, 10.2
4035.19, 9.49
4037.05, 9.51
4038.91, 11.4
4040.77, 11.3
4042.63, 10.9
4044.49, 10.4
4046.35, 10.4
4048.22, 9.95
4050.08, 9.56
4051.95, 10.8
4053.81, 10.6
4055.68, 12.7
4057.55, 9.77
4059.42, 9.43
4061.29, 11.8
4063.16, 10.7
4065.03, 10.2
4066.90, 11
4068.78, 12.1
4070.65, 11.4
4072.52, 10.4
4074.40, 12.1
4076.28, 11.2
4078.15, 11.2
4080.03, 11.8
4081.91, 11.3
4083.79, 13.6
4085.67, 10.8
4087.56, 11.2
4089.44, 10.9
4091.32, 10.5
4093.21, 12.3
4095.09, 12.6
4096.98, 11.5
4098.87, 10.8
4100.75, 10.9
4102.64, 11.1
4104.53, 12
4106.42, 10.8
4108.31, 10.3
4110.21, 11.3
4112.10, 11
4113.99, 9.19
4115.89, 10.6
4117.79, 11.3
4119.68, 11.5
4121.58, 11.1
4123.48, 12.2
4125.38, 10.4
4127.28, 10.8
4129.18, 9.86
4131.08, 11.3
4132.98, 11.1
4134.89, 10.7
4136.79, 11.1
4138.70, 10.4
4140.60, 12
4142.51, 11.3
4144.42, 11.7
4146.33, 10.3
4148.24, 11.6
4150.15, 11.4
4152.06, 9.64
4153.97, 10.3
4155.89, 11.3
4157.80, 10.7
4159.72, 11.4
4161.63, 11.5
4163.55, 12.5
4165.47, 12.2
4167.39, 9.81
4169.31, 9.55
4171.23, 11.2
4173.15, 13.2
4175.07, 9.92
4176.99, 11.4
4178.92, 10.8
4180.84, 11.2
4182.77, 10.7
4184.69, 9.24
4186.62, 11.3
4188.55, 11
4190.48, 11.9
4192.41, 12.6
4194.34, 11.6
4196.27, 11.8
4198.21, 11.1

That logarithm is 1.10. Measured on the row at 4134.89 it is 1.03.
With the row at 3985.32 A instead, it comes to 1.08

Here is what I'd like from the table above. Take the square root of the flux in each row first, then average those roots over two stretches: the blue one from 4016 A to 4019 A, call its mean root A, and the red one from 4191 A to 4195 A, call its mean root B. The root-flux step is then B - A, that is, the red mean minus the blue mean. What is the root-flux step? -0.02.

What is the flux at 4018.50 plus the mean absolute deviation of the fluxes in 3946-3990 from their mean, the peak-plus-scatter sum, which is 13.4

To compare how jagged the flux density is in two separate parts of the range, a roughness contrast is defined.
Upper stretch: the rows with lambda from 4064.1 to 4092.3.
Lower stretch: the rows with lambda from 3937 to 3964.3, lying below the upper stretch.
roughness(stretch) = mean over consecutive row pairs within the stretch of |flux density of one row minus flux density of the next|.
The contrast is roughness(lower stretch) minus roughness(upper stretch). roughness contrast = -0.11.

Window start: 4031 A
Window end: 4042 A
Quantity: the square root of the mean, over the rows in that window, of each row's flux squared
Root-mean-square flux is 10.3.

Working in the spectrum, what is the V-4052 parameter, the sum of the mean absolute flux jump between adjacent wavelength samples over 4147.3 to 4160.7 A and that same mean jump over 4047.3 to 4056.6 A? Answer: 1.8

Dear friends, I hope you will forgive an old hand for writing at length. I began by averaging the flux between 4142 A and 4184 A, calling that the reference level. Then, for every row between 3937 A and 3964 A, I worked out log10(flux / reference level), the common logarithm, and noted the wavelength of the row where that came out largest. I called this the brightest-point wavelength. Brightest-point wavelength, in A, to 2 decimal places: 3963.36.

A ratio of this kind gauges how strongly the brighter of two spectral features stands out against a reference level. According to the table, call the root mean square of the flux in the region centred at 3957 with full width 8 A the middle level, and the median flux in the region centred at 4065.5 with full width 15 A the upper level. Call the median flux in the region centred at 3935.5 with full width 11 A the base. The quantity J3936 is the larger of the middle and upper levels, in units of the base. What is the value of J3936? 1.133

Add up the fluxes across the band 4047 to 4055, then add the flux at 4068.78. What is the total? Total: 53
